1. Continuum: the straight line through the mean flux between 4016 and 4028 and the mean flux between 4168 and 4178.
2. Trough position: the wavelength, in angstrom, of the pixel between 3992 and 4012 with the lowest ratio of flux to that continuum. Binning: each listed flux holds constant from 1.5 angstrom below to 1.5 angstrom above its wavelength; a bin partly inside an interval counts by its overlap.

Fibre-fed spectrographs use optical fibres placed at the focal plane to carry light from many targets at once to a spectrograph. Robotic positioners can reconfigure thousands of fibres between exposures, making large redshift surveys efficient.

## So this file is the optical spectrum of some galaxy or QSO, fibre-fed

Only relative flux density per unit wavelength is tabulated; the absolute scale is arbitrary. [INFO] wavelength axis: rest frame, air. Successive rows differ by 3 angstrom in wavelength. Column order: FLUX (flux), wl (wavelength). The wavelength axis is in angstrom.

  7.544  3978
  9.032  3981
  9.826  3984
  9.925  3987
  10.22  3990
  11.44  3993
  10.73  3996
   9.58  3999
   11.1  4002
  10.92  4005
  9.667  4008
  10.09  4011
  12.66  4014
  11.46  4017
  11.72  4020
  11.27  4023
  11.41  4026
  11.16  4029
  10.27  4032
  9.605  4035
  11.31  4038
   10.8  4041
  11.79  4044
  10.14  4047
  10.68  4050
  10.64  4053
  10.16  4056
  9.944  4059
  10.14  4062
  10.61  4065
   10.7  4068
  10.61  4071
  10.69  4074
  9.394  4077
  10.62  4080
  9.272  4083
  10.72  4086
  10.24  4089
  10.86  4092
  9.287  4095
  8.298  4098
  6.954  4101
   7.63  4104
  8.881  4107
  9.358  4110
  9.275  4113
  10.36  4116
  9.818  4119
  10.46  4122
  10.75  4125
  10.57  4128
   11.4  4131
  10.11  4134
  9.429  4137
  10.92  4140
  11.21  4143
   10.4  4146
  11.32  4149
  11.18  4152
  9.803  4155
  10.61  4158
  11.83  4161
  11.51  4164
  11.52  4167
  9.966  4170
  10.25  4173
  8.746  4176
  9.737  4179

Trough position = 3999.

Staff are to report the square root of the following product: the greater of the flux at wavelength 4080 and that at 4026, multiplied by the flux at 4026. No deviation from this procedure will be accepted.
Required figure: 11.4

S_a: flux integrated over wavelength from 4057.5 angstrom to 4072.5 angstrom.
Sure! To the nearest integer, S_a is 156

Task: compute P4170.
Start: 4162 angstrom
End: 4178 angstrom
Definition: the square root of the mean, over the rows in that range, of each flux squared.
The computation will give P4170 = 10.5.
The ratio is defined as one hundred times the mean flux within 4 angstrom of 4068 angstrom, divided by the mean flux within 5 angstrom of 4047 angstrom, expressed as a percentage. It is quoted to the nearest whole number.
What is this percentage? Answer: 98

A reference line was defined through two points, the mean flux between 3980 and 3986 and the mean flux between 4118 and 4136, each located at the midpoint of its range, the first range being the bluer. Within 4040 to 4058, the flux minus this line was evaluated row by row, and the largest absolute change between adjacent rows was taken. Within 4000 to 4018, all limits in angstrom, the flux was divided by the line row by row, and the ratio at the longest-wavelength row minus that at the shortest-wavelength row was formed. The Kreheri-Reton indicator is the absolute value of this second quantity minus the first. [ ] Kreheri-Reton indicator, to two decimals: 1.65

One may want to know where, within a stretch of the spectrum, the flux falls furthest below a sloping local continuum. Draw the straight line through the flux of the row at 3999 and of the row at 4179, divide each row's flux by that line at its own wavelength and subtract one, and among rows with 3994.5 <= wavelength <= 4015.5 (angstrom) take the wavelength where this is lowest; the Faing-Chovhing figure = 3999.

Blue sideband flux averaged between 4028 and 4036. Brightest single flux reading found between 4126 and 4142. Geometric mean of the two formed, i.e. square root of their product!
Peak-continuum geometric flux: 10.86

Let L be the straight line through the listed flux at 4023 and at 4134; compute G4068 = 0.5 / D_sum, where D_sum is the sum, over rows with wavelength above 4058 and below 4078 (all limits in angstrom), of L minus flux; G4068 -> 0.14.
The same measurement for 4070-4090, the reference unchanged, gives 0.16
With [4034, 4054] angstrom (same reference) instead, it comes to 0.21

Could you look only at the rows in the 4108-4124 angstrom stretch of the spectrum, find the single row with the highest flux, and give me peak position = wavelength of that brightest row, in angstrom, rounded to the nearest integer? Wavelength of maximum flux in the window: 4122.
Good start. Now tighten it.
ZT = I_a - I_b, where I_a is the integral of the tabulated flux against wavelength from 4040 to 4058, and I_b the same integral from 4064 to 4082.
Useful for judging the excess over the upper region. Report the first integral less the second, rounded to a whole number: 5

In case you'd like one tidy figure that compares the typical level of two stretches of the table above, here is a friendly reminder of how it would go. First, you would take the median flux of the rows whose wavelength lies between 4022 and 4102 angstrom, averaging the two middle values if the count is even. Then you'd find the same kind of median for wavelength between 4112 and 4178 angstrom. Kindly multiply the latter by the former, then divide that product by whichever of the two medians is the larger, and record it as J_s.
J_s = 10.5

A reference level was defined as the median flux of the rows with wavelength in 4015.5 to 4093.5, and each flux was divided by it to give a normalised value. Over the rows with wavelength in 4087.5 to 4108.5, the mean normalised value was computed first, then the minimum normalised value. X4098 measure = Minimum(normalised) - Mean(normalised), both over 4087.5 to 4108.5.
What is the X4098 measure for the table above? -0.18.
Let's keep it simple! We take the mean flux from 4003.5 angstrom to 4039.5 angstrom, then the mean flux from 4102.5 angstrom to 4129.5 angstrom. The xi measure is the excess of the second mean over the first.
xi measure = -1.28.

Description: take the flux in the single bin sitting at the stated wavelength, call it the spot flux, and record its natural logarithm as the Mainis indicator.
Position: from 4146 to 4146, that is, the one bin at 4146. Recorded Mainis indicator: 2.34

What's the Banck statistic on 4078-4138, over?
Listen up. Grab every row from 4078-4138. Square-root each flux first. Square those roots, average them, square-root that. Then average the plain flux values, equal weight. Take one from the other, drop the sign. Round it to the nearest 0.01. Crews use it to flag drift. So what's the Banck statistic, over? 6.60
